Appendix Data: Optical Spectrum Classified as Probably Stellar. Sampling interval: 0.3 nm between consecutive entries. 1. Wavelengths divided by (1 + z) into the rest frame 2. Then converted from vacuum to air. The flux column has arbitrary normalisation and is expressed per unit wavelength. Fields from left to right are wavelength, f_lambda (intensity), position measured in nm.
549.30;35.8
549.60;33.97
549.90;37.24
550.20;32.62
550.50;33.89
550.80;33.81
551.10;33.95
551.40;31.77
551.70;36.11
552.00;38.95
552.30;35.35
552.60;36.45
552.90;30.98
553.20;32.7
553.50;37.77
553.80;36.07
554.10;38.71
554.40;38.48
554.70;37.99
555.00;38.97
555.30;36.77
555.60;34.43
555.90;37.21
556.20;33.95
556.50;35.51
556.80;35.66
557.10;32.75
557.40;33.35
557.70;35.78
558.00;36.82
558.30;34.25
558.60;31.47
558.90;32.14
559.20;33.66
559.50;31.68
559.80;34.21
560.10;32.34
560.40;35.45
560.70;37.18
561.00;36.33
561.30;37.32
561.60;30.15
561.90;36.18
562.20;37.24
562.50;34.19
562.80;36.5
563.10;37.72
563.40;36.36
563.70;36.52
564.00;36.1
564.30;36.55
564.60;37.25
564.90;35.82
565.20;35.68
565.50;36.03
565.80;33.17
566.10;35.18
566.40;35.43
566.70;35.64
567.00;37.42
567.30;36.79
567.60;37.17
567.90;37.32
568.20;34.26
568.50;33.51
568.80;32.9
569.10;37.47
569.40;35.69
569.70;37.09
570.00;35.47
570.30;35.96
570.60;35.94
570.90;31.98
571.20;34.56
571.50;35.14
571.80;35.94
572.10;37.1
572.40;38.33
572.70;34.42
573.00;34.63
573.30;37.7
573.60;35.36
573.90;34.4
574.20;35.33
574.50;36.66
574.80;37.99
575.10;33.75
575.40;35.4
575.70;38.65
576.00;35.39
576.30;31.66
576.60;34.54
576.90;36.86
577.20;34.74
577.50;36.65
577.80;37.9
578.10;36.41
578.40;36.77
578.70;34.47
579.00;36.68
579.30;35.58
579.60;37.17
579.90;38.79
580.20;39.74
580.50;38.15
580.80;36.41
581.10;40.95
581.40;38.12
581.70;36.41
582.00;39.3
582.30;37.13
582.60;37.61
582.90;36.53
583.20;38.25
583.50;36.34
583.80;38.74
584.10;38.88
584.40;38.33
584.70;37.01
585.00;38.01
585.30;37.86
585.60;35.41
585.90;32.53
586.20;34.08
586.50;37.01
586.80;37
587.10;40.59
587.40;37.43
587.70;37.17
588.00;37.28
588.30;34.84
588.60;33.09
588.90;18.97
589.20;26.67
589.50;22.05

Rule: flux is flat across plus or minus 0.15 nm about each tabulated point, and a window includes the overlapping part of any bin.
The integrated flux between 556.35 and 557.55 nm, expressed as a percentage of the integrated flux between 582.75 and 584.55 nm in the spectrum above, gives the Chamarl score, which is 60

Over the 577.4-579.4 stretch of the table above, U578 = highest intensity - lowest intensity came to 3.4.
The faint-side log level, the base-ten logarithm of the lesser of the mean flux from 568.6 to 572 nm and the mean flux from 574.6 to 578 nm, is 1.55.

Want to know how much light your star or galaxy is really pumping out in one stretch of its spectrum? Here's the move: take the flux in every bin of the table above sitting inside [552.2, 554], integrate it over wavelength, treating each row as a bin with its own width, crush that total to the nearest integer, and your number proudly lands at 63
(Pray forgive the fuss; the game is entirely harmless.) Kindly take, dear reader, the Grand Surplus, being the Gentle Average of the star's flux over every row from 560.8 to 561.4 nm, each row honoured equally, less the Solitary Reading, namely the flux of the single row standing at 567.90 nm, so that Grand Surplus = -0.5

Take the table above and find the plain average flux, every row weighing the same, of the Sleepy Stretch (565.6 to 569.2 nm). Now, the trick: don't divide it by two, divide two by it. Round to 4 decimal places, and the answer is 0.0563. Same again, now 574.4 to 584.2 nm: 0.0542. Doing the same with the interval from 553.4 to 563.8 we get 0.0564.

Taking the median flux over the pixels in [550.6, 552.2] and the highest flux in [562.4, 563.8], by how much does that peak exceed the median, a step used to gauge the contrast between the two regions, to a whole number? 4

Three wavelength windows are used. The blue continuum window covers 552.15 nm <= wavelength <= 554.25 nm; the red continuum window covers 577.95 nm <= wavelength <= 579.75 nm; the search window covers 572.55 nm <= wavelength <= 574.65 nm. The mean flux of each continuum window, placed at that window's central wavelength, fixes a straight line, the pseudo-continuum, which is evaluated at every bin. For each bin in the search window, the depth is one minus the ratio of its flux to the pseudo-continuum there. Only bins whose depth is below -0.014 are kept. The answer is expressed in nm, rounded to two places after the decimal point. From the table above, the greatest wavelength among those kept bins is 574.50 nm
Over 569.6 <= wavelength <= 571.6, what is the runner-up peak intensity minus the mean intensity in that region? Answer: 0.8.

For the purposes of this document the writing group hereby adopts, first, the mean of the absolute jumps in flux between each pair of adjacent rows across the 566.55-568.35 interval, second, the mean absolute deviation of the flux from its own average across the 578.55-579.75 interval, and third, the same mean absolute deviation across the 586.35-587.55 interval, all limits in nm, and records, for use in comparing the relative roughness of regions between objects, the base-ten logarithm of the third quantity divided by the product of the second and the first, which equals 0.05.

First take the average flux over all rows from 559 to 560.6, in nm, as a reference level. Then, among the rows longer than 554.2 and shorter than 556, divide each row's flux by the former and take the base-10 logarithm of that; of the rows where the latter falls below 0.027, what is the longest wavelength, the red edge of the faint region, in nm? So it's 555.60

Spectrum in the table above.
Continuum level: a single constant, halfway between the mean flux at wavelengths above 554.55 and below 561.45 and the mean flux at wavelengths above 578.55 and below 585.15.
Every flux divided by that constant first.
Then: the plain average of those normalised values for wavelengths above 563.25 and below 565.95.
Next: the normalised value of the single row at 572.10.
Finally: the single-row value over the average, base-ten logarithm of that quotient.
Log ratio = 0.014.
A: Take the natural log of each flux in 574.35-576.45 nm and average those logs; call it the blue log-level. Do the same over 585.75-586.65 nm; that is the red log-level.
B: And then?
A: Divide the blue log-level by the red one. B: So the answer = 1.01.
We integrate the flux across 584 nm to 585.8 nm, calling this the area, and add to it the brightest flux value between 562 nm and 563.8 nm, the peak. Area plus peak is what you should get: 105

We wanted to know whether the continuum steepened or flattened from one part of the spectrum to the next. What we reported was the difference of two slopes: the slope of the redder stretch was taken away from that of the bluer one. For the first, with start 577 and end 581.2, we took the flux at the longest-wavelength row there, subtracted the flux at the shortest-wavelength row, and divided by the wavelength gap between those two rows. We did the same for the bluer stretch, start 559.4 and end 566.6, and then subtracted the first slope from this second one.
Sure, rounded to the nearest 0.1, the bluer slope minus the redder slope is -1.0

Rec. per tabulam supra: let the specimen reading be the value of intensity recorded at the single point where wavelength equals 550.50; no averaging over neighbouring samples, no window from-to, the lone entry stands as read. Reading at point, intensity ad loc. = 33.89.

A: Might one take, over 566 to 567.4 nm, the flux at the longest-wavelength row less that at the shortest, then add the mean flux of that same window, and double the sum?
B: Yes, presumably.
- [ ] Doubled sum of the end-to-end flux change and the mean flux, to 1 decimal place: 75.4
